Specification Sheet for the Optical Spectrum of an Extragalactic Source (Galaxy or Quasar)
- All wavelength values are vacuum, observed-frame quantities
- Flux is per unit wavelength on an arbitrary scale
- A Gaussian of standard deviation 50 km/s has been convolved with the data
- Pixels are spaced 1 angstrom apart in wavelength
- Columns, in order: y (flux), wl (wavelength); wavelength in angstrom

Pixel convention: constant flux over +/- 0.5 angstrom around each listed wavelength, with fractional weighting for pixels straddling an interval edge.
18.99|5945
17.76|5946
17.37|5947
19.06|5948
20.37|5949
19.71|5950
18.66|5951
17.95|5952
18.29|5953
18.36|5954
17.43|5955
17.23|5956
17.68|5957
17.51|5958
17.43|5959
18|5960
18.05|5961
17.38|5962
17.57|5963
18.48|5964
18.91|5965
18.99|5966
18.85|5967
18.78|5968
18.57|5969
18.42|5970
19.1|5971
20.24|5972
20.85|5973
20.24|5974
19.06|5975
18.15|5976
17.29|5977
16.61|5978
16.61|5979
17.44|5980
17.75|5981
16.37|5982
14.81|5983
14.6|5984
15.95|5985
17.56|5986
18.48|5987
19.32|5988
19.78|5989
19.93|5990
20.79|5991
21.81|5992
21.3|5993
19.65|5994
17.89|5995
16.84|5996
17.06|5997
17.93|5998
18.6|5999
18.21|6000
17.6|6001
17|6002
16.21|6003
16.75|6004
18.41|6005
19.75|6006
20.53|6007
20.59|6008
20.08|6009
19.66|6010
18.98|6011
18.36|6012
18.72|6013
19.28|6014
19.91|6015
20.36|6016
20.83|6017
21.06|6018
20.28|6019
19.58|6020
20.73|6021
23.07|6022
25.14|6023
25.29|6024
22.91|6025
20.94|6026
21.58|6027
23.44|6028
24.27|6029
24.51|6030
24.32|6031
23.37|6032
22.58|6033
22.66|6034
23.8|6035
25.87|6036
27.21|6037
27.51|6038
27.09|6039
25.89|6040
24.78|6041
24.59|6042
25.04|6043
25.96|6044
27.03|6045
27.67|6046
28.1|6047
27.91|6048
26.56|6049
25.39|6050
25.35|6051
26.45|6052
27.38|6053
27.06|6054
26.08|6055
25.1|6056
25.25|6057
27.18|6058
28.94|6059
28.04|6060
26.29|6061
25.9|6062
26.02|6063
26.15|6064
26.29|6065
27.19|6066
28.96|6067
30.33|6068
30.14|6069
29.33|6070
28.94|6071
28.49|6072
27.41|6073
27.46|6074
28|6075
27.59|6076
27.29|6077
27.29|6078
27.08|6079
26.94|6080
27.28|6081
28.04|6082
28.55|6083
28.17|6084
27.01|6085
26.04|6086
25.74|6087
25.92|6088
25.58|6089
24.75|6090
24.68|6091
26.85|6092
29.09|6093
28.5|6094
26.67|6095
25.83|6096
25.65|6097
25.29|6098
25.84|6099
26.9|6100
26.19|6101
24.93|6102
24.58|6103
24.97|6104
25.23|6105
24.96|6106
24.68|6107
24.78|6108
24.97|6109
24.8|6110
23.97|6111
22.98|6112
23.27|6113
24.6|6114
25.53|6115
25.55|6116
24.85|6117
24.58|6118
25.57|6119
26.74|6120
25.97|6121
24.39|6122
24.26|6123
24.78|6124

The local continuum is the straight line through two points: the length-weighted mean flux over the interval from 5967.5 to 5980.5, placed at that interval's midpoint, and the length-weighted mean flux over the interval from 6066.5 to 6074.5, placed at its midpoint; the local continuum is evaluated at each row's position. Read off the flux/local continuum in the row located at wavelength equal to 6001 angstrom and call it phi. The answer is 0.82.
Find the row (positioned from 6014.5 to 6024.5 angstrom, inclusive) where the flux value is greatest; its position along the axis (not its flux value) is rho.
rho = 6024 angstrom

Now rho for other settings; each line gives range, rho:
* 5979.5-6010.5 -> 5992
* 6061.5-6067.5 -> 6067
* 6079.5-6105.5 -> 6093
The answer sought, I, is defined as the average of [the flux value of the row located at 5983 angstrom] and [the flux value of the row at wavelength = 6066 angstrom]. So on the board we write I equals 21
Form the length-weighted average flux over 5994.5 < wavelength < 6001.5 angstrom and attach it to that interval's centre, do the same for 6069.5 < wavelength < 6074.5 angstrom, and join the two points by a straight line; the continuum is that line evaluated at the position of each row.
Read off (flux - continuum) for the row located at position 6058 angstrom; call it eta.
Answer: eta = 0.9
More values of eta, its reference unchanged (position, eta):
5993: 4.3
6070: 1.3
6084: -1.9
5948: 8.5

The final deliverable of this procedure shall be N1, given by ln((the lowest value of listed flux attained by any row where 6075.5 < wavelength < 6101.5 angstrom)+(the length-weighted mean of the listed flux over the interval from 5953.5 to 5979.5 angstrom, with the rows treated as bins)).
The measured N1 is 3.76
